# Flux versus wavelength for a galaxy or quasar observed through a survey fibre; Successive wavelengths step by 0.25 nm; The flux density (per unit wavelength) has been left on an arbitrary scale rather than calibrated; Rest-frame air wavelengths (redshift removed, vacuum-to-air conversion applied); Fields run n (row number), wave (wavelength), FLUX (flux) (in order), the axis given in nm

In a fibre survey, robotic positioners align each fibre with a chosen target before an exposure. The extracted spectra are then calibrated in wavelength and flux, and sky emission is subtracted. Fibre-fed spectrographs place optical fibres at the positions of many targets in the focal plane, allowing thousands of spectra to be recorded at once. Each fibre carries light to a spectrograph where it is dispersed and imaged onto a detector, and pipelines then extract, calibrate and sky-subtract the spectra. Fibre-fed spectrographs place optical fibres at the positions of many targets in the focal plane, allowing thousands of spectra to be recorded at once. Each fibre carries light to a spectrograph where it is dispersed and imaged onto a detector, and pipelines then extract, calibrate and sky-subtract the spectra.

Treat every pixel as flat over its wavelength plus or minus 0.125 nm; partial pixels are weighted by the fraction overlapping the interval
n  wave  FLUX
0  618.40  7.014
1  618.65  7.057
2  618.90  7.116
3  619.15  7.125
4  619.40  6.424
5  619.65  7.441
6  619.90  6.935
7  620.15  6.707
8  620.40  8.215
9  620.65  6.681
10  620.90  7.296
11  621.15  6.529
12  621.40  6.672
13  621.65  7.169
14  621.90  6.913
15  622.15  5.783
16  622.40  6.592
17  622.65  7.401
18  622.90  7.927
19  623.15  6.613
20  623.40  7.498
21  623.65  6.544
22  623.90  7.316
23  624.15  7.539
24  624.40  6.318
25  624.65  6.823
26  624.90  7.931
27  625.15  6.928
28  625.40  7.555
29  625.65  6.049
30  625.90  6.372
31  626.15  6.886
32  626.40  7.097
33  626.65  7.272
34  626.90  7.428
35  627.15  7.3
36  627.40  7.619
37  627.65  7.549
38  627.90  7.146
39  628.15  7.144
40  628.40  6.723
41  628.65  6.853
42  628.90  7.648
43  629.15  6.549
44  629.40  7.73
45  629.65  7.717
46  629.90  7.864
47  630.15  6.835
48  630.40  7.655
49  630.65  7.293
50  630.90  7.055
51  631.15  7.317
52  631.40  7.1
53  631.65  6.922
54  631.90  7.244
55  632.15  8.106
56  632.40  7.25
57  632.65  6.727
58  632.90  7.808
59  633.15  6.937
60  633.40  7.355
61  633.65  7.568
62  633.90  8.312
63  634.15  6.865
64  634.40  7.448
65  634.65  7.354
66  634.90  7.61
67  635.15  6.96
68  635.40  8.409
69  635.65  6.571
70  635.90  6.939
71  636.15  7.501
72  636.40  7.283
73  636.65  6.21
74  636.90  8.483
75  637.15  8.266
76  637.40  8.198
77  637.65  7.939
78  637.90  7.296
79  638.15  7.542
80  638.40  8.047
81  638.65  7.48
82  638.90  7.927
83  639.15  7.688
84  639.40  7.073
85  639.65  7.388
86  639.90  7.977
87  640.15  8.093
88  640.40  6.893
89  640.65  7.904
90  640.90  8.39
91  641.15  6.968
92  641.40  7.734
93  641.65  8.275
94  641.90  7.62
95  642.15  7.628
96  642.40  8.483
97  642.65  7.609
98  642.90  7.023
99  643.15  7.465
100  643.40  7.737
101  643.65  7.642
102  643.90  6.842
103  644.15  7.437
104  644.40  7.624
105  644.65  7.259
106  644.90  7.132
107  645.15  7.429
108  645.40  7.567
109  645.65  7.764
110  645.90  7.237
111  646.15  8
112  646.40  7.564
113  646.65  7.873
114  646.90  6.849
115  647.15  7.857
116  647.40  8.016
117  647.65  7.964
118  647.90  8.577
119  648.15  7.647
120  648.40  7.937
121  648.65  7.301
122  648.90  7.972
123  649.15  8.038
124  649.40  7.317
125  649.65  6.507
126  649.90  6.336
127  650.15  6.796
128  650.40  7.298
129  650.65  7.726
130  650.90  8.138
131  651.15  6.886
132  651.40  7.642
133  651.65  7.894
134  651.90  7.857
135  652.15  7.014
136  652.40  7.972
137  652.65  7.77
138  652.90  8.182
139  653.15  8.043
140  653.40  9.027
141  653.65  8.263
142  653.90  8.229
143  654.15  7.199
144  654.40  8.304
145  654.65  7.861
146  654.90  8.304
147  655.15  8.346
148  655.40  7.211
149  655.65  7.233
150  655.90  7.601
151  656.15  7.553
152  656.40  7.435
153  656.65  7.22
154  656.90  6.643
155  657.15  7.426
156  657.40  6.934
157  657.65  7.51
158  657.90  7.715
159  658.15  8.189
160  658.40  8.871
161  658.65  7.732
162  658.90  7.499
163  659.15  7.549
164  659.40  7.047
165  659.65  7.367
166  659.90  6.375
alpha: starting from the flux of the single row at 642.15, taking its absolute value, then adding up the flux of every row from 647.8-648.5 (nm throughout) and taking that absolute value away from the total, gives 16.5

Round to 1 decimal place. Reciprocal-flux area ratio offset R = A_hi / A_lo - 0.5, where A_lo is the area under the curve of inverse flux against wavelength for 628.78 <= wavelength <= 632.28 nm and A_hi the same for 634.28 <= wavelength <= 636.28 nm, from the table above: 0.1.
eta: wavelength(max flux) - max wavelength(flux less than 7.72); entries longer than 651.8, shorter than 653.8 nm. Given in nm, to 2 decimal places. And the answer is 1.25 nm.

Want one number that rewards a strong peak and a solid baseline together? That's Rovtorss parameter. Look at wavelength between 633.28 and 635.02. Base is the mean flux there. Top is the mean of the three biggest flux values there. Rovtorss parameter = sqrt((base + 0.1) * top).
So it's 7.72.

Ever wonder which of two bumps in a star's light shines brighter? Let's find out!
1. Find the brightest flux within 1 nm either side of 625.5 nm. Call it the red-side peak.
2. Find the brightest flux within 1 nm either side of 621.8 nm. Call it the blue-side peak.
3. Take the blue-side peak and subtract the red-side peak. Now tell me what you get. -0.5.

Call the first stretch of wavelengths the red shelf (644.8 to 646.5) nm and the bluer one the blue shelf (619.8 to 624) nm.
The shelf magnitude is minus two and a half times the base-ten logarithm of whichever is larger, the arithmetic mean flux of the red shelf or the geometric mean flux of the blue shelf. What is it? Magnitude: -2.19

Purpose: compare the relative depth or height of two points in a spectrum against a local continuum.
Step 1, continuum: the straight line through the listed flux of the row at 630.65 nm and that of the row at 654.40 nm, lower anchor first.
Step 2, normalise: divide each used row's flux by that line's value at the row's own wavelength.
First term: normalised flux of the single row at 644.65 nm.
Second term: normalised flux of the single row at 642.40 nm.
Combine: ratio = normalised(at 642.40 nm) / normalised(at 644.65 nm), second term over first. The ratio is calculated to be 1.18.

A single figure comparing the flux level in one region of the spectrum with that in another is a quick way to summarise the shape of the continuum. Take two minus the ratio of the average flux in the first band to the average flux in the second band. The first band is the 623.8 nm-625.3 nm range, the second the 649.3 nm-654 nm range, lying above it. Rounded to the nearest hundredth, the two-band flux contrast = 1.06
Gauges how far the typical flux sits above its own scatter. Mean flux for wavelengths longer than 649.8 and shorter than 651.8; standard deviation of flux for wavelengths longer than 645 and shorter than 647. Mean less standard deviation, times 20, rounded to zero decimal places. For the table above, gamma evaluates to 140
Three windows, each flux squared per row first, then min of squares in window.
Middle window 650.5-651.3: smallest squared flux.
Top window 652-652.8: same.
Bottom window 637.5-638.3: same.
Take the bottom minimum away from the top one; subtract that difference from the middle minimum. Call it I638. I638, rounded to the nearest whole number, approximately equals 51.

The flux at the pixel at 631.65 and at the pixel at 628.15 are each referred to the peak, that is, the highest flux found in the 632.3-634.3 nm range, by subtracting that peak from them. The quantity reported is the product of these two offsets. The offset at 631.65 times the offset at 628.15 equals 1.6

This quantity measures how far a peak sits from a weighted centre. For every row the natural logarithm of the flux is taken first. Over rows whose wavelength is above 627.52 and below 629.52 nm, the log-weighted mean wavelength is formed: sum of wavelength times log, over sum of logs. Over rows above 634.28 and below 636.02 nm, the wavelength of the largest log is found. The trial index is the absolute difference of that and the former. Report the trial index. 6.88 nm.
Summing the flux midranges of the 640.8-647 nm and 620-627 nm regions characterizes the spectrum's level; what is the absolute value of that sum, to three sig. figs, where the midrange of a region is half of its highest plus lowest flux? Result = 14.7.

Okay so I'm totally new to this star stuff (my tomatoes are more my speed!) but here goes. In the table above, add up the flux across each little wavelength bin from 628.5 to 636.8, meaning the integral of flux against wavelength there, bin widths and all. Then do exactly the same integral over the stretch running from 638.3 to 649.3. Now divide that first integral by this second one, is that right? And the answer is 0.72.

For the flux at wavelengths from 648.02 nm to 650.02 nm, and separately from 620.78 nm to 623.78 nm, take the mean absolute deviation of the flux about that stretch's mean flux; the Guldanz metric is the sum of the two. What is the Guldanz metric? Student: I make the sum 1.0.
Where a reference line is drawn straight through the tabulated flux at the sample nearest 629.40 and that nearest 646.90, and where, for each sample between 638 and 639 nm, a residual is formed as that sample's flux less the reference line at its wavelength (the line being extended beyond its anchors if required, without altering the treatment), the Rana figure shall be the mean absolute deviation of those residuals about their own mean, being 0.24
